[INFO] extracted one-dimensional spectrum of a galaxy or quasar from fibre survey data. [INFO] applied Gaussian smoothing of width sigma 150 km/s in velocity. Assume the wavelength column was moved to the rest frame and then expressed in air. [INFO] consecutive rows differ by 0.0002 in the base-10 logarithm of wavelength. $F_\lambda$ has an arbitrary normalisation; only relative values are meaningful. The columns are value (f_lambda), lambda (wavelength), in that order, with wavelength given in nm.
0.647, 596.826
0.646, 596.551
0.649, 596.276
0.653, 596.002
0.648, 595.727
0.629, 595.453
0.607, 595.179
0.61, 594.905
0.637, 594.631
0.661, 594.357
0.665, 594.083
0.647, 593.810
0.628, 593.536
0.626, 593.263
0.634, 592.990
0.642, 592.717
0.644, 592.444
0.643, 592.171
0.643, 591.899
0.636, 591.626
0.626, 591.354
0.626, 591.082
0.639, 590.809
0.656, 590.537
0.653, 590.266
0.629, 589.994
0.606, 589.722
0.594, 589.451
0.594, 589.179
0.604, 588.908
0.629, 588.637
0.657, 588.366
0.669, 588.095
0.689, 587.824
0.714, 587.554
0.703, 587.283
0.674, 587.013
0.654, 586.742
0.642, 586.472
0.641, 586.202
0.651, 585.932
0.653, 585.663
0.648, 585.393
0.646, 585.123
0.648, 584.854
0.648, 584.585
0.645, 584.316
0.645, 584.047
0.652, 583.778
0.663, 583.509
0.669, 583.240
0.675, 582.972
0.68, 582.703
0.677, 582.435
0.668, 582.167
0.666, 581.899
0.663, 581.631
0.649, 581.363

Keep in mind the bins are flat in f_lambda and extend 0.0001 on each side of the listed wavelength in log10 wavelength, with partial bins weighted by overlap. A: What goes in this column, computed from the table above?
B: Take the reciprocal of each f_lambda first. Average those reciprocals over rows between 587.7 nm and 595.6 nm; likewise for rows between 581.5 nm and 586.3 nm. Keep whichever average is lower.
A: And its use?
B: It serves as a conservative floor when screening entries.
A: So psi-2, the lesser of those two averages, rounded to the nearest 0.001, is 1.521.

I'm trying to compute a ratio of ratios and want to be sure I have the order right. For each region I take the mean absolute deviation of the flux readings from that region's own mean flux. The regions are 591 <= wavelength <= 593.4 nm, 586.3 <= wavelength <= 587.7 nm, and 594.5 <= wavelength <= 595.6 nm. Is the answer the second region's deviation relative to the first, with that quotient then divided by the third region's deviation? 302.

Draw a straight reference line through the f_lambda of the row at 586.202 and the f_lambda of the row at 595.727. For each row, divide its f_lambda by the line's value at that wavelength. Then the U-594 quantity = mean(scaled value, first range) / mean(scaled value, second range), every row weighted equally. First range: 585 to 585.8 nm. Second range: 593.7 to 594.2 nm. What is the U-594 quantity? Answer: 1.00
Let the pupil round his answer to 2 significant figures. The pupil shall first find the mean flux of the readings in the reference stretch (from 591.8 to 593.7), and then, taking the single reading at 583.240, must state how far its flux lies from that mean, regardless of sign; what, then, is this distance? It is 0.032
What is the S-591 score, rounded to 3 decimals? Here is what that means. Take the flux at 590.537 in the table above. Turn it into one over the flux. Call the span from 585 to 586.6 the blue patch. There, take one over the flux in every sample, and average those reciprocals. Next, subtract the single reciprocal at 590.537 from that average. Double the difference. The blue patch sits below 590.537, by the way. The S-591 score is 0.043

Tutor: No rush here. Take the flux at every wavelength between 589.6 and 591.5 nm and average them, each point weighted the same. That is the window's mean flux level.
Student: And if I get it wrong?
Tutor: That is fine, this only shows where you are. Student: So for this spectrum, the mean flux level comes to 0.634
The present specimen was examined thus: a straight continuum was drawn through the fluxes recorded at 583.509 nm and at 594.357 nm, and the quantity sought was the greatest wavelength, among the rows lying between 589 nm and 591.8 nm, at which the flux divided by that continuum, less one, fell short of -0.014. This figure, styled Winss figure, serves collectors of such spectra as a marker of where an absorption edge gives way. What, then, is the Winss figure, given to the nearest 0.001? 591.626 nm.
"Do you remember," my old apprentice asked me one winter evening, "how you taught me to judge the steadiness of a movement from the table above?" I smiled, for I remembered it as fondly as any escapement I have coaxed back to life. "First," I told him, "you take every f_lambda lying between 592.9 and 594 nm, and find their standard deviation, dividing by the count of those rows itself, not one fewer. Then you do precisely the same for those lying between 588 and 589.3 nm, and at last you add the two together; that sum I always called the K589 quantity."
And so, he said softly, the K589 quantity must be 0.037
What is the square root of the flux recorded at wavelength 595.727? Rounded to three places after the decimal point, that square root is 0.805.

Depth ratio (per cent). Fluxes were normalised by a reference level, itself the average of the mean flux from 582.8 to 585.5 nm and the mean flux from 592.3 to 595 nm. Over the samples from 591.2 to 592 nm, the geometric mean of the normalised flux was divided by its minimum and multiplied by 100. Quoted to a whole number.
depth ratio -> 101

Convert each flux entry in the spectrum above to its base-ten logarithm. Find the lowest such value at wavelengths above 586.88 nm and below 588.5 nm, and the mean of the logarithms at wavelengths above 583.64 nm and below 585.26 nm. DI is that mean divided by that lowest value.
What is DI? 1.04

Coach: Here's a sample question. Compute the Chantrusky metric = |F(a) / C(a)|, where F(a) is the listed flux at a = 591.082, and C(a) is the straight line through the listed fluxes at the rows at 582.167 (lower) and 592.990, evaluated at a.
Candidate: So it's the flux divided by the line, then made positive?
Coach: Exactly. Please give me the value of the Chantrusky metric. 0.98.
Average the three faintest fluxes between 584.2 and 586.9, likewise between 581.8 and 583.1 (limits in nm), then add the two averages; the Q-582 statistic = 1.31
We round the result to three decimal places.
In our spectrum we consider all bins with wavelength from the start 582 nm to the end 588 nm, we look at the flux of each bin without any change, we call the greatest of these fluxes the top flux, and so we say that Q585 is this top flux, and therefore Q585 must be 0.714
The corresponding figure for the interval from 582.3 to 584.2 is 0.680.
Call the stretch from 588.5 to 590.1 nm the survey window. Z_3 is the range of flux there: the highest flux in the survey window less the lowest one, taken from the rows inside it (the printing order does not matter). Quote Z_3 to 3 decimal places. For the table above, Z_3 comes 0.035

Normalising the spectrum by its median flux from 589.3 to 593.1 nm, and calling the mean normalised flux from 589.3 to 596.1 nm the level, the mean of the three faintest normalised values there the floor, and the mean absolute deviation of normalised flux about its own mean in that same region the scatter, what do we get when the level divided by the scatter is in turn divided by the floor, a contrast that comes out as 49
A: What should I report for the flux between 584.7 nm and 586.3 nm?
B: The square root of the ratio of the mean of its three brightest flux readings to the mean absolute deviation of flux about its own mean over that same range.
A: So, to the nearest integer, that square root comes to 15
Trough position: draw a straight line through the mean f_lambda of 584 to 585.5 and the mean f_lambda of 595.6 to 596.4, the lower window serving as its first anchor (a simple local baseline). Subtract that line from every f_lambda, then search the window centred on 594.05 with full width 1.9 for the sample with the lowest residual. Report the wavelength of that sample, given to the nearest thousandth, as 594.905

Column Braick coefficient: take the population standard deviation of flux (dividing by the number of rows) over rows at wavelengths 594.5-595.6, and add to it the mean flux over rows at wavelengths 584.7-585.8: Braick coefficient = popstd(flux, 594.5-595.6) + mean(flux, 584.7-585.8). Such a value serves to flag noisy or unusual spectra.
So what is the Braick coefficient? 0.66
